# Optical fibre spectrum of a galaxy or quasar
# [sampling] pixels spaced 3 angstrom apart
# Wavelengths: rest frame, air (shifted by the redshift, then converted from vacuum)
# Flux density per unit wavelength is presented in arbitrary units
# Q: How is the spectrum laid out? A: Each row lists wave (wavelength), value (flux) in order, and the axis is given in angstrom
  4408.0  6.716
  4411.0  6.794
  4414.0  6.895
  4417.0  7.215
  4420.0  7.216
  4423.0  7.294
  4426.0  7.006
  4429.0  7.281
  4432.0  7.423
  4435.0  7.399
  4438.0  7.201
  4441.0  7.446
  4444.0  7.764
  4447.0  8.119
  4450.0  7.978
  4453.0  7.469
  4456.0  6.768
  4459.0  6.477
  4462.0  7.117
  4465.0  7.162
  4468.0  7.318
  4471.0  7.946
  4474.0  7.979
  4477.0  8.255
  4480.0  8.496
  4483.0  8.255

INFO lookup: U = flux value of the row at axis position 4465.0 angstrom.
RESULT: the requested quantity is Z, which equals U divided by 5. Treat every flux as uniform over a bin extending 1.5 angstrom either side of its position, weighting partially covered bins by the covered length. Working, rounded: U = 7.162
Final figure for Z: 1.43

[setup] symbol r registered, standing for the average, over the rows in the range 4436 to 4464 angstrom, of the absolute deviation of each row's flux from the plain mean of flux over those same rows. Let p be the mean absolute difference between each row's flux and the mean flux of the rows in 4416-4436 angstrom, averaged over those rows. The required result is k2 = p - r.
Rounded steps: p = 0.10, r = 0.43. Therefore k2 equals -0.3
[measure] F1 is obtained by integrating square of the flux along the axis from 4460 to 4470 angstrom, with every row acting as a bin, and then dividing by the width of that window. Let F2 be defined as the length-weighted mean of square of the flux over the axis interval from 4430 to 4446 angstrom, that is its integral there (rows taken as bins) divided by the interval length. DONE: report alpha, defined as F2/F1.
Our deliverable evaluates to 1.07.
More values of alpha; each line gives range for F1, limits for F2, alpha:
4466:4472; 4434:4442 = 0.94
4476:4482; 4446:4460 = 0.78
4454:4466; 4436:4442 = 1.13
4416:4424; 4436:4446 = 1.07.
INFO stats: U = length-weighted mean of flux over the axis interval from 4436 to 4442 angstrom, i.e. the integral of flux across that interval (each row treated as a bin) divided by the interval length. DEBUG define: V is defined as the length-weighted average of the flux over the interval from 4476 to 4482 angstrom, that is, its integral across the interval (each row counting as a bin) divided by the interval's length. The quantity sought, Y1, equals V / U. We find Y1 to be 1.14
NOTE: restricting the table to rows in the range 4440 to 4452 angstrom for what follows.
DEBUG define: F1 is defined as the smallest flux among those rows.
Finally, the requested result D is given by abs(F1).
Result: 7.45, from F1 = 7.446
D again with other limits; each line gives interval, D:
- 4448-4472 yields 6.48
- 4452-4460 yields 6.48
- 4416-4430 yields 7.01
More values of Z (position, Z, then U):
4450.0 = 1.60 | 7.978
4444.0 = 1.55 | 7.764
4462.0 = 1.42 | 7.117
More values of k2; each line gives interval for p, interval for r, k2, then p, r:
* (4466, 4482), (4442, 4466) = -0.2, 0.30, 0.48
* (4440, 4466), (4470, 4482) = 0.2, 0.43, 0.21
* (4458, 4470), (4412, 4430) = 0.1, 0.27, 0.13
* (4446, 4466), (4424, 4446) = 0.3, 0.48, 0.17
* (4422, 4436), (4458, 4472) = -0.2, 0.11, 0.34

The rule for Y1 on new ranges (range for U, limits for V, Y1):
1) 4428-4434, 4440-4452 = 1.06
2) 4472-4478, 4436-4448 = 0.94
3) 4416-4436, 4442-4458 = 1.04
